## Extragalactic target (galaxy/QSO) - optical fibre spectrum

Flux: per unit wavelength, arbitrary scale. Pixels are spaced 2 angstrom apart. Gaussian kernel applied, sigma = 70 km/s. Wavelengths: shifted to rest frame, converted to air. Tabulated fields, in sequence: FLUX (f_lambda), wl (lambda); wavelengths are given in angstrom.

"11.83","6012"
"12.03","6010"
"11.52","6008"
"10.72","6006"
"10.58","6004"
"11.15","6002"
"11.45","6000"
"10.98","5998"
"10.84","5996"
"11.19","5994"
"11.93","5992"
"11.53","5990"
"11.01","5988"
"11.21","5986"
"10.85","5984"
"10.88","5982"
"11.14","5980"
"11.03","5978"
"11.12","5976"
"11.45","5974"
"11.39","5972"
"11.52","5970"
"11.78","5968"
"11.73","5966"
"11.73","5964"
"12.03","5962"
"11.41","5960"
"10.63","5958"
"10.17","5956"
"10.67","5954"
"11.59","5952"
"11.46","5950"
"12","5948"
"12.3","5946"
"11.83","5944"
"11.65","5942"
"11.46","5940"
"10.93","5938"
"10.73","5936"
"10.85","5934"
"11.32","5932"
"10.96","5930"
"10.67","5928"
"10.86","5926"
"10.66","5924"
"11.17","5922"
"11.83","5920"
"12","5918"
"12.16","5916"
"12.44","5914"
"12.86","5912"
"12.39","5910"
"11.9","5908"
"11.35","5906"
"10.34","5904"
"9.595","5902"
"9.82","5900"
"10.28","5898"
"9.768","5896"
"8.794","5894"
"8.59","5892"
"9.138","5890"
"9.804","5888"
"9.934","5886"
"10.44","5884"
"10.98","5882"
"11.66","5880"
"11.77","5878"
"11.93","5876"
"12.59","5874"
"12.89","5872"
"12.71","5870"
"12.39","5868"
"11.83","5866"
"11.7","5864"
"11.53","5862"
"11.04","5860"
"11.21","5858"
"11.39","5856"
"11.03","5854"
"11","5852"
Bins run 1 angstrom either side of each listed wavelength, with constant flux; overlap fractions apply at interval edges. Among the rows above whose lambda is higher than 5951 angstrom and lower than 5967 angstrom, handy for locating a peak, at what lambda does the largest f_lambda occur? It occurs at 5962 angstrom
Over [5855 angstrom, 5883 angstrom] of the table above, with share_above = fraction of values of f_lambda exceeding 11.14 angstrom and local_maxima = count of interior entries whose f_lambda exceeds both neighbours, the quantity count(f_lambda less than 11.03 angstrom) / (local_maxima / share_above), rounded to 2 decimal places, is 0.86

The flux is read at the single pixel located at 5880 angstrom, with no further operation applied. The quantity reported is 11.66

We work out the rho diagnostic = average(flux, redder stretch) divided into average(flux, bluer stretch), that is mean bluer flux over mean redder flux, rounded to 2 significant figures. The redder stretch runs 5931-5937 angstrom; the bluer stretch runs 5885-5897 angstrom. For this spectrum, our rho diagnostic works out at 0.85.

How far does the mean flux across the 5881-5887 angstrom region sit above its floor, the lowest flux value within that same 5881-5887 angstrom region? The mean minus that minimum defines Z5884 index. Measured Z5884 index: 0.52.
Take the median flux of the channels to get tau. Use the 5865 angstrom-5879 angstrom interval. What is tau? 12.39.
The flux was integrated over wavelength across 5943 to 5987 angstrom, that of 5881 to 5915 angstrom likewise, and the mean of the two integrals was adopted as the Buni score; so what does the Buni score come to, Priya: 428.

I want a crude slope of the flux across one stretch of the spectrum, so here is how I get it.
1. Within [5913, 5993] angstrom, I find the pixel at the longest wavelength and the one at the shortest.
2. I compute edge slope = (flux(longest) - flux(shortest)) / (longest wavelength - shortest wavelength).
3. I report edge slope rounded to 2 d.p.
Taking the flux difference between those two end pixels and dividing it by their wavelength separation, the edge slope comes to -0.01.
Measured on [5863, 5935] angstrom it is -0.01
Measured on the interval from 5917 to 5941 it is -0.02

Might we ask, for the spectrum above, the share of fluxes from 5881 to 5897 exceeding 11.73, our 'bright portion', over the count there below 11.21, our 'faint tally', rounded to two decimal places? 0.00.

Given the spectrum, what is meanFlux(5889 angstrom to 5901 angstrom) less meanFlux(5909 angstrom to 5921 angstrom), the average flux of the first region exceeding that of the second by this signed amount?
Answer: -2.9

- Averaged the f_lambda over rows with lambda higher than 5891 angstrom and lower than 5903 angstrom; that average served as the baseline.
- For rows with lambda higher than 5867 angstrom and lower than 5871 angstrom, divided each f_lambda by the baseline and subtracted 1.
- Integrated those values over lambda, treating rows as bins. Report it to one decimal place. 1.3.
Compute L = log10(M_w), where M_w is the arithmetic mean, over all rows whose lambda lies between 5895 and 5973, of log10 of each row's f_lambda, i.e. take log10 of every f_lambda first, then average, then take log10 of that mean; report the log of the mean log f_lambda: 0.0218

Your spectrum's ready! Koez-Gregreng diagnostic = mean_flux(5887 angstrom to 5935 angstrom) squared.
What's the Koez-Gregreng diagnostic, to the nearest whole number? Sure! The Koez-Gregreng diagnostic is 117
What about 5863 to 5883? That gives 145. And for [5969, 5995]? 127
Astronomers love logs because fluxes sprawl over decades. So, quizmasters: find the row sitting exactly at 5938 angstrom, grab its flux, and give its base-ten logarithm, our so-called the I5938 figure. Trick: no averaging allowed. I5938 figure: 1.039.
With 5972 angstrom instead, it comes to 1.057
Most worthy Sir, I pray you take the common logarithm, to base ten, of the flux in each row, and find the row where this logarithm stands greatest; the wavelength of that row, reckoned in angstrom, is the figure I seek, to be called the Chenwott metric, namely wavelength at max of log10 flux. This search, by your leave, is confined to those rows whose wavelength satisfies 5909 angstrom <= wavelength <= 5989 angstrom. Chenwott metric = 5912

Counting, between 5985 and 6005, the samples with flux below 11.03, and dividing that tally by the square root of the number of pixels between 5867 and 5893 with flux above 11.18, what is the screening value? 1.5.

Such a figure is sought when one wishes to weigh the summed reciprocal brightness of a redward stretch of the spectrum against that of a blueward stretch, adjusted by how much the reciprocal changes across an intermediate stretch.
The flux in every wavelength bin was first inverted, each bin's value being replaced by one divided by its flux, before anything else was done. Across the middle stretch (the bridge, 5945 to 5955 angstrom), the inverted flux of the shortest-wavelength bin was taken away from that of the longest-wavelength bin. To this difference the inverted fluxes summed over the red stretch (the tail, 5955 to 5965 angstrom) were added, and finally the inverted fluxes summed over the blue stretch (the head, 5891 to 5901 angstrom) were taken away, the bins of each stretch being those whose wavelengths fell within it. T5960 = -0.071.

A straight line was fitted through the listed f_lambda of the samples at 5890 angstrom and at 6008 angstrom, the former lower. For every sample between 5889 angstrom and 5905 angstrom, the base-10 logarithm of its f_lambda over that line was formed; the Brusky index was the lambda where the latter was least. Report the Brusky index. 5892 angstrom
